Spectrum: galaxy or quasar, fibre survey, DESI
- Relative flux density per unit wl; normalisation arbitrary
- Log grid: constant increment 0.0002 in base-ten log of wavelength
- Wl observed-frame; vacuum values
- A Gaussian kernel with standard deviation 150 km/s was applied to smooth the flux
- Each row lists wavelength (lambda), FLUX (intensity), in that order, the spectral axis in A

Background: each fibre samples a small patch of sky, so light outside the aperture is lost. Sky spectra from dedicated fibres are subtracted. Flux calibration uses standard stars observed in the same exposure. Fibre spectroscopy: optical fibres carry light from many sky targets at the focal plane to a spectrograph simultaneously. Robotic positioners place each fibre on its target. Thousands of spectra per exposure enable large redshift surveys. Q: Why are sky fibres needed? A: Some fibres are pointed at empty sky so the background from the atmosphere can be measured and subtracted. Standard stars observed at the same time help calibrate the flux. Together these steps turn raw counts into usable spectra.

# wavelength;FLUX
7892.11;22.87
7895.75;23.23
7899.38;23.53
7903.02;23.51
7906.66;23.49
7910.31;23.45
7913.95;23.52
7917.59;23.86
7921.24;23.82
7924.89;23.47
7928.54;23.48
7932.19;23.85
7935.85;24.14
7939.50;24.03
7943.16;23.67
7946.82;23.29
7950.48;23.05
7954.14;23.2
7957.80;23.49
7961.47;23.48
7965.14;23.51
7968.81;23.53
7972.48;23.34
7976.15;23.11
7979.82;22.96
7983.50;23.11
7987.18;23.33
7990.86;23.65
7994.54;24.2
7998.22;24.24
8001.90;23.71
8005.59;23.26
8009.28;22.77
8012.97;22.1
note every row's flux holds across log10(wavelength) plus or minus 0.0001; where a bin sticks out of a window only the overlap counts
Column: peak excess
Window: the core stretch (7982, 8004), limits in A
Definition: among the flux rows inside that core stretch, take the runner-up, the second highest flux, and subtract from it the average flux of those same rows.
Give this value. 0.49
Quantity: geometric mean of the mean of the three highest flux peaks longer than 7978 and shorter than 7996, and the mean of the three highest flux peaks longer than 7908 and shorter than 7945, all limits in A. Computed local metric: 23.9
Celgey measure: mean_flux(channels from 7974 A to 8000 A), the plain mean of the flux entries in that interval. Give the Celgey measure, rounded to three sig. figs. 23.5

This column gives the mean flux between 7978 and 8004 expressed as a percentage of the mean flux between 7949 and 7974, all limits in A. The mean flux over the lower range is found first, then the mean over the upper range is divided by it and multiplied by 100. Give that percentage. 101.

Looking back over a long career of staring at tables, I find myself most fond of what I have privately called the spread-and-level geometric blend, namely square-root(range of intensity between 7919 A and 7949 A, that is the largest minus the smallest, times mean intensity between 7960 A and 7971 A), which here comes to 4.5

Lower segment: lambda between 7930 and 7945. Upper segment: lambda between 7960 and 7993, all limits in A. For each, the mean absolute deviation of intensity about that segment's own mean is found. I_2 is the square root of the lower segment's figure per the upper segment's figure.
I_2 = 0.94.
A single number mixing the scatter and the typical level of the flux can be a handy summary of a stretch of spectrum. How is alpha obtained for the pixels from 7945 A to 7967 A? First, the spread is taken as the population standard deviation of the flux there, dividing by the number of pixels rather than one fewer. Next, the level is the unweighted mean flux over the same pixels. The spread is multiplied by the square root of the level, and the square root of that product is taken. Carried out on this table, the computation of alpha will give 0.91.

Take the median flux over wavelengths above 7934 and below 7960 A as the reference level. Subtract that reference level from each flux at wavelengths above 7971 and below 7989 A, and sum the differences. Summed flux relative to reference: -1.6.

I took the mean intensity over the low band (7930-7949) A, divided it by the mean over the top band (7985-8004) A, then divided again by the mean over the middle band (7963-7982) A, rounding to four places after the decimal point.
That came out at 0.0429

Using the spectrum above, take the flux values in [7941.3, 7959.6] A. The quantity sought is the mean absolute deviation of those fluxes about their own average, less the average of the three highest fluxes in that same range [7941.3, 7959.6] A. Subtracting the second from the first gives -23.3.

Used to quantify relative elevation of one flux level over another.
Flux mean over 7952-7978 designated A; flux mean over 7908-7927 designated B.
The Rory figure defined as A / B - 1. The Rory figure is -0.010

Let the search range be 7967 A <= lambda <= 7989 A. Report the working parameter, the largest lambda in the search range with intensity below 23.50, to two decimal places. 7987.18 A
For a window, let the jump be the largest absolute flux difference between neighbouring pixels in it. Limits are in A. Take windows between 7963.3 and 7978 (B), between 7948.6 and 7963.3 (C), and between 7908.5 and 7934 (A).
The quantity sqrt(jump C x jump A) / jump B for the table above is 1.42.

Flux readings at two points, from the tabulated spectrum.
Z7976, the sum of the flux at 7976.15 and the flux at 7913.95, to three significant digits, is 46.6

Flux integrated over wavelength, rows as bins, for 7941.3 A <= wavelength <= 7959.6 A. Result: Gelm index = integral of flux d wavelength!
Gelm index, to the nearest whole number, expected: 427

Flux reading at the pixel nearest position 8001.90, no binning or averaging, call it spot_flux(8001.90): 23.71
